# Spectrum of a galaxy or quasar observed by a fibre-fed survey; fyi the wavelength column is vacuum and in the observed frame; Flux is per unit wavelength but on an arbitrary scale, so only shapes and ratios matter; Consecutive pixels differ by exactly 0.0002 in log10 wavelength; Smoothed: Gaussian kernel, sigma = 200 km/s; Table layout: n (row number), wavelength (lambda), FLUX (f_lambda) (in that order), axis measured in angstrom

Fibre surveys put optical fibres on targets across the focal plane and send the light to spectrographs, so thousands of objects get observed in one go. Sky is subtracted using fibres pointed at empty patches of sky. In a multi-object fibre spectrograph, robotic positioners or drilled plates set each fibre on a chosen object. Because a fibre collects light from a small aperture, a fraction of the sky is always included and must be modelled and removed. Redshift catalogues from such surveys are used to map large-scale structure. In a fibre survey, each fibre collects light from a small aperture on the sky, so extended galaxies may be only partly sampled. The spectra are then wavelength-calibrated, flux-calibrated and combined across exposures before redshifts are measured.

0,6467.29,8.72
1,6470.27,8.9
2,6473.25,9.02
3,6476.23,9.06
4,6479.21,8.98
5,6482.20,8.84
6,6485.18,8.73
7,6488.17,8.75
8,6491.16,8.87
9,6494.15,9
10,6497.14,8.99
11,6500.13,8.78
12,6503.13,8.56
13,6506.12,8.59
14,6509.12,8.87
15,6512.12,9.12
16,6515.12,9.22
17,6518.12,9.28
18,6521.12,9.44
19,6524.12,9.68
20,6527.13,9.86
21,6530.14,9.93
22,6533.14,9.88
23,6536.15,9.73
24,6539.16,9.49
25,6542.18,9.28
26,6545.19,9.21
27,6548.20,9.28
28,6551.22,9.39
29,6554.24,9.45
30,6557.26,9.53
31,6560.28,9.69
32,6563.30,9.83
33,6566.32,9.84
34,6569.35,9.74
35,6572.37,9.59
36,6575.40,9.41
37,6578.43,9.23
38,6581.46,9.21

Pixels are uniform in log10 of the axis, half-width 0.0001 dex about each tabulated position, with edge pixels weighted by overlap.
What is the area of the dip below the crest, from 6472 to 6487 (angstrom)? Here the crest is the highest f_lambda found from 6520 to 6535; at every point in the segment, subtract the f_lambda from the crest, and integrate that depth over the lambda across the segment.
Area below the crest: 15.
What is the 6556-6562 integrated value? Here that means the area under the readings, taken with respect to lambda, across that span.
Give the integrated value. 58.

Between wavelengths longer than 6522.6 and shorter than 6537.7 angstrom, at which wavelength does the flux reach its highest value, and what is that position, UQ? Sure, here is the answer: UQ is 6530.14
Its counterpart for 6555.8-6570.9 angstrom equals 6566.32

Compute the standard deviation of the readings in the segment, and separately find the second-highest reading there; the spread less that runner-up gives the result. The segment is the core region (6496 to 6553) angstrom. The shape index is -9.5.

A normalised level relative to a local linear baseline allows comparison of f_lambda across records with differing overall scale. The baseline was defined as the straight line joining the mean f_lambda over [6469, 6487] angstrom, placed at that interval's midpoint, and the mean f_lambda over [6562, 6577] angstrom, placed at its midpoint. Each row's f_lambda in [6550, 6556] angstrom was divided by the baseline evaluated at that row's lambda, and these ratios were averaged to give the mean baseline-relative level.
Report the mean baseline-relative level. 0.99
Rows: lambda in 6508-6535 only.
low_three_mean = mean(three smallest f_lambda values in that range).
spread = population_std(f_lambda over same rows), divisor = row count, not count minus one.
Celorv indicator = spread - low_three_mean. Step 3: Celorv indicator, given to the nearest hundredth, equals -8.71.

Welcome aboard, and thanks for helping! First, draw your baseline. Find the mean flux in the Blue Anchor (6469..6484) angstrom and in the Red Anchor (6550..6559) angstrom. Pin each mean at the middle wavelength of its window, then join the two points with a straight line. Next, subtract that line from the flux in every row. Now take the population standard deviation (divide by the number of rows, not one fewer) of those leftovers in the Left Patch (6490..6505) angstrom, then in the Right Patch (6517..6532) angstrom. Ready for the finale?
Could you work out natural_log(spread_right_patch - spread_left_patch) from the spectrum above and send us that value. -3.3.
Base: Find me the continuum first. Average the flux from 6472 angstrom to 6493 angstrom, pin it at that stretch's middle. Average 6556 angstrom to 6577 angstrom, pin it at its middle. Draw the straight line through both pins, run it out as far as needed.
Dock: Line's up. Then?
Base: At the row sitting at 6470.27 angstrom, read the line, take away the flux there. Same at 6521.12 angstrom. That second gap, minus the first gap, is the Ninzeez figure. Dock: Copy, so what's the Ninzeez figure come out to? -0.1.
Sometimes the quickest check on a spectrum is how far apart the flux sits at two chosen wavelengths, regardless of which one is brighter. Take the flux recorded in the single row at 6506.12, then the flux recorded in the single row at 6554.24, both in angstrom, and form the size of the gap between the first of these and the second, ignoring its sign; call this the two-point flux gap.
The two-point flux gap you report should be 0.86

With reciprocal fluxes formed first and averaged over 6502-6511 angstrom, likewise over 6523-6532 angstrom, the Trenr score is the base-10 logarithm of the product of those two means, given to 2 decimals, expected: -1.93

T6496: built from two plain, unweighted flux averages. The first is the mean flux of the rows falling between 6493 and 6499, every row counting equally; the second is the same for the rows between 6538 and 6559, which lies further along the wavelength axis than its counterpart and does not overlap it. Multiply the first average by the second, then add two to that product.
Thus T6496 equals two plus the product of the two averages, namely 86.3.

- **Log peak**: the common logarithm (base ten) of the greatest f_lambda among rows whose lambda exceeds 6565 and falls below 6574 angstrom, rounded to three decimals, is 0.993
